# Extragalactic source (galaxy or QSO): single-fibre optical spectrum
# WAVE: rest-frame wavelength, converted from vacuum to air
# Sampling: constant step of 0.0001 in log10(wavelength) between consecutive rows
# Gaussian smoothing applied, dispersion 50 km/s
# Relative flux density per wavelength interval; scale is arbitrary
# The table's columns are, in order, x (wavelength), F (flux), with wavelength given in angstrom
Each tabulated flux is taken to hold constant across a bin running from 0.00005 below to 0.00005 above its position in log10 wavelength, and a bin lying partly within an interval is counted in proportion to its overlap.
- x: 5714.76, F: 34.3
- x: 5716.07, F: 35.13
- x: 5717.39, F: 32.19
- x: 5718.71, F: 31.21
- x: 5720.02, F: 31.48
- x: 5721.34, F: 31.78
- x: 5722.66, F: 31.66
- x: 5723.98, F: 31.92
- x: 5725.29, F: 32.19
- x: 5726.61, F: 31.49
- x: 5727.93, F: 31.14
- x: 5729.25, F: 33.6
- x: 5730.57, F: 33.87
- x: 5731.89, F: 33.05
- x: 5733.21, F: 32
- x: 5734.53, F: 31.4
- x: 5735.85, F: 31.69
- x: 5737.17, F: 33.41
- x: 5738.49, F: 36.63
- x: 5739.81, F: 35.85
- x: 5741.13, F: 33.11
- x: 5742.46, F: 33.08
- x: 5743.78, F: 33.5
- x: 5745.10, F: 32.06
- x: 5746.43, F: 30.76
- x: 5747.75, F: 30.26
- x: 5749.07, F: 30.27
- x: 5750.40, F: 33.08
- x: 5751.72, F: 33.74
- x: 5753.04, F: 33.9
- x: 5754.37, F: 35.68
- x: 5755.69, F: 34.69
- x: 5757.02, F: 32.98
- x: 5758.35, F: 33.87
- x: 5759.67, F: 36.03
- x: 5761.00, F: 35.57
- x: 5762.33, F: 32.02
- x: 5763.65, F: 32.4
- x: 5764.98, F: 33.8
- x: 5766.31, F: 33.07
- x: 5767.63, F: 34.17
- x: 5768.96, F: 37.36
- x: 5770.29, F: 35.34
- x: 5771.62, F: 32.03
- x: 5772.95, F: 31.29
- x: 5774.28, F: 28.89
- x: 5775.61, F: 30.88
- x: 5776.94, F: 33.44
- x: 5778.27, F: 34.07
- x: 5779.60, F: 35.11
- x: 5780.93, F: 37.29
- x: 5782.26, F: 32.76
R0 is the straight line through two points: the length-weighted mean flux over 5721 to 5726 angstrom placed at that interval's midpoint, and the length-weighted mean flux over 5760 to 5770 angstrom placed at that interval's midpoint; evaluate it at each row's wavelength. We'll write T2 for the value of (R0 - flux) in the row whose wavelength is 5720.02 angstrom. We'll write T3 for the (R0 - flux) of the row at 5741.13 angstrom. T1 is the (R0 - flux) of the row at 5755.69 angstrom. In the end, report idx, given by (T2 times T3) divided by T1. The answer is 0.1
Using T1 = -1.0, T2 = 0.2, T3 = -0.2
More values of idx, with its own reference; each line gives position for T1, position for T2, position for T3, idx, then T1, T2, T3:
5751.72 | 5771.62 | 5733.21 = -3.6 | -0.3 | 2.5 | 0.4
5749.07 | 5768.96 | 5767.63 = -0.1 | 3.0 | -3.0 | 0.1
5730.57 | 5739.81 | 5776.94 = 2.7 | -1.6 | -3.1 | 1.4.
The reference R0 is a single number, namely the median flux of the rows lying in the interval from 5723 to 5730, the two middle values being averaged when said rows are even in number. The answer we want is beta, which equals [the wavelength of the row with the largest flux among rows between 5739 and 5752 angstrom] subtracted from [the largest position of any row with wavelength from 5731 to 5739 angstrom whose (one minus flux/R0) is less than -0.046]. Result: -1.3 angstrom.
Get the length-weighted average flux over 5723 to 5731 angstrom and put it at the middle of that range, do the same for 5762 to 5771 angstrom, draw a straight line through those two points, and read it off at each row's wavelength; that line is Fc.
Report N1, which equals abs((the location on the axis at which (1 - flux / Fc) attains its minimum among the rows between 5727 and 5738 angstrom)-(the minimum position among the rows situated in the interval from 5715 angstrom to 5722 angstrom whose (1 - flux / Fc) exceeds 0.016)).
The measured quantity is 11.9 angstrom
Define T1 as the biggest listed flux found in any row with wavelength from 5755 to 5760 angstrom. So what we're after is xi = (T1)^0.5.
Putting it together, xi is 6.00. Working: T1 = 36.03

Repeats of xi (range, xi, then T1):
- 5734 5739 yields 6.05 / 36.63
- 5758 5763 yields 6.00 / 36.03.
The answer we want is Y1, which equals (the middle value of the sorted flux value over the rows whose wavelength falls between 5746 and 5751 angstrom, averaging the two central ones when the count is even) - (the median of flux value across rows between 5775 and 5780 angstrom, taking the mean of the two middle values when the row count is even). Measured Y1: -3.2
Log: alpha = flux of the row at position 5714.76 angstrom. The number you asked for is 34.3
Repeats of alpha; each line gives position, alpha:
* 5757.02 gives 32.98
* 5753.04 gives 33.9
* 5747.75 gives 30.26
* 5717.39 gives 32.19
